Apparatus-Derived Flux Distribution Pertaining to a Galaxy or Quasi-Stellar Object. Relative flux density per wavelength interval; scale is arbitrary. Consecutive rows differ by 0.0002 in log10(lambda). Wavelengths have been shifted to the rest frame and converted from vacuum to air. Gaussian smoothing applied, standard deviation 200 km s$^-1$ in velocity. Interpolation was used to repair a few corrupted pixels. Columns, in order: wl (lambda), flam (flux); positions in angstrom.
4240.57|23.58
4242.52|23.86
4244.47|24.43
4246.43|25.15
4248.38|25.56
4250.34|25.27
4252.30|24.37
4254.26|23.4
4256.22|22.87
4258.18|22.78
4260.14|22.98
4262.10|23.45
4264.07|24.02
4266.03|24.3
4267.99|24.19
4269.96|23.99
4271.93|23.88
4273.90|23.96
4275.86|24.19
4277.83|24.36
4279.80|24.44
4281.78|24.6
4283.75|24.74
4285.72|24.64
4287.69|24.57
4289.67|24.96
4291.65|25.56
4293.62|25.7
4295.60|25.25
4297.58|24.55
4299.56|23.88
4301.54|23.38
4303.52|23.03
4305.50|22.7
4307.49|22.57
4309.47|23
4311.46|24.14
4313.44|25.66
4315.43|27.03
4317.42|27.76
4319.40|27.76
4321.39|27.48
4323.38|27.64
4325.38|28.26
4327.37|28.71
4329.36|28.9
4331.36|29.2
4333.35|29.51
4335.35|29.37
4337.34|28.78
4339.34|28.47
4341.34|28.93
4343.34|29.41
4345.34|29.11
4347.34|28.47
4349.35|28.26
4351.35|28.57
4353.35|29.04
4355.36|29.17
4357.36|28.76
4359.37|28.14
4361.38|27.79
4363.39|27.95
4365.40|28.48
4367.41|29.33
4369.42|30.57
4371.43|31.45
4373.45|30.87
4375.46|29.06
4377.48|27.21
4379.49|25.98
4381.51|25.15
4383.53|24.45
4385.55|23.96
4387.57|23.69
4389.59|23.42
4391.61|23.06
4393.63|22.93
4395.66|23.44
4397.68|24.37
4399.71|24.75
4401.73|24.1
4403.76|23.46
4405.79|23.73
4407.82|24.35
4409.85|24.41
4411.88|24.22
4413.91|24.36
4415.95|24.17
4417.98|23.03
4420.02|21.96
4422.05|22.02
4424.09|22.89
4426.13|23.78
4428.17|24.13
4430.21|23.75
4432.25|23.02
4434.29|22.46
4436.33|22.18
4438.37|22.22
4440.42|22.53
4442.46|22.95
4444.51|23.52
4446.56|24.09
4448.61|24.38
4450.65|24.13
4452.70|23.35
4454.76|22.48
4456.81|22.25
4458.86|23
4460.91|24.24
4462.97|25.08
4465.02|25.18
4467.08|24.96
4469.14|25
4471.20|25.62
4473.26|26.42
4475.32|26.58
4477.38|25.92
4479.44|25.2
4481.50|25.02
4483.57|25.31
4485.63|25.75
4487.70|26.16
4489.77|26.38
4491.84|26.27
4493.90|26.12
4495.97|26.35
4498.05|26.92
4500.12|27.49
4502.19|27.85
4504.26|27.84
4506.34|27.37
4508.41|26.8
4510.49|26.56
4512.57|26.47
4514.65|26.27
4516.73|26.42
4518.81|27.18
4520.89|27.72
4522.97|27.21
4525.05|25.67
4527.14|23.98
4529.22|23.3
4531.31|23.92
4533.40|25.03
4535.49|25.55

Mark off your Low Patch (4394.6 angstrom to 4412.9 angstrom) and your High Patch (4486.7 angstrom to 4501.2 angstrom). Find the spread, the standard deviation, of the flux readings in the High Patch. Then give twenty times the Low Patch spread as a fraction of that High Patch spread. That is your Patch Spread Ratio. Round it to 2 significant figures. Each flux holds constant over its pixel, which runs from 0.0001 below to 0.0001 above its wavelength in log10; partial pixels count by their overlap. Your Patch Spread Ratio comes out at 18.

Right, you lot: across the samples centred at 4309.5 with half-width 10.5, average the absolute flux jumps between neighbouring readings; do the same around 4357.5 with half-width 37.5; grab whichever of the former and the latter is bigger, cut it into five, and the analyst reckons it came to 0.130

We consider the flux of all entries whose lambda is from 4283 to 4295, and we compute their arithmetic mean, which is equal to 25.0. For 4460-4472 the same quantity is 25.0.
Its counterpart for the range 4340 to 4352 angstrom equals 28.8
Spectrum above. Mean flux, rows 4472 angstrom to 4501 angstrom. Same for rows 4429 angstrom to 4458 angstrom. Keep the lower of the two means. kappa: 23.1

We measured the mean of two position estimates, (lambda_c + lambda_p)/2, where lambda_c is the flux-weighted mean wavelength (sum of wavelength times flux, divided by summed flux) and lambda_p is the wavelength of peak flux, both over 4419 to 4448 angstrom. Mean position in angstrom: 4430.8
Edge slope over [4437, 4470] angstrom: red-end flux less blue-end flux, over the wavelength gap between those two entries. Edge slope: 0.090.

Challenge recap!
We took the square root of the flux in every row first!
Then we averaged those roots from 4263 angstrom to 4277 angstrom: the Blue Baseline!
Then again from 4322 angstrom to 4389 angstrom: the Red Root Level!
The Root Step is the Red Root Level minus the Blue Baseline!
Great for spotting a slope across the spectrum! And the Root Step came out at 0.4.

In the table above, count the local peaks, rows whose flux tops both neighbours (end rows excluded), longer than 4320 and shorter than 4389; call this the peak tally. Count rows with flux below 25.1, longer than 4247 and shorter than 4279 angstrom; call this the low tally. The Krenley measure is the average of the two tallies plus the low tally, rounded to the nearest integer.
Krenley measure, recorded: 23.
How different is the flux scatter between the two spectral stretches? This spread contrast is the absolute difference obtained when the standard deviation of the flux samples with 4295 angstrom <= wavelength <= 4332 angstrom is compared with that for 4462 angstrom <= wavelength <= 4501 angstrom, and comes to 1.6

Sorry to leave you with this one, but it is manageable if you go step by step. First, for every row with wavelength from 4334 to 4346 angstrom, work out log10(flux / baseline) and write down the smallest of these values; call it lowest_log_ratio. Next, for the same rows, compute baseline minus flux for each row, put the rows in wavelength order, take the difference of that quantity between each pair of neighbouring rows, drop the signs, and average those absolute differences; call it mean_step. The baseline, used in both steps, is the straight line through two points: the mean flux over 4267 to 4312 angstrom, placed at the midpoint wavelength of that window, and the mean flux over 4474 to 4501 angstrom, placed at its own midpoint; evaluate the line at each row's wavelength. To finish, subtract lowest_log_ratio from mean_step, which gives 0.37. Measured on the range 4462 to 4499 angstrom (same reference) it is 0.36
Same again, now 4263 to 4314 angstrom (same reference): 0.40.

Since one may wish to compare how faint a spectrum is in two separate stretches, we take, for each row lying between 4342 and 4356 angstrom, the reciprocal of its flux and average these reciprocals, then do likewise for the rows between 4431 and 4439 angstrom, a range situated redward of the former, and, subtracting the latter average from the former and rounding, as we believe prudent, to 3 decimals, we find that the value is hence -0.010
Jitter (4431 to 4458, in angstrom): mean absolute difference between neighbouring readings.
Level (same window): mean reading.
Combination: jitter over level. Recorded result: 0.019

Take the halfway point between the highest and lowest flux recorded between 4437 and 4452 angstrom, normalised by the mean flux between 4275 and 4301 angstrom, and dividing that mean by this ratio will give 26.2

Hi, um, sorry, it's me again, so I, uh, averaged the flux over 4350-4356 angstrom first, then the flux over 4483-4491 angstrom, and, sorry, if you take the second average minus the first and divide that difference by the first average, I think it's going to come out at -0.10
